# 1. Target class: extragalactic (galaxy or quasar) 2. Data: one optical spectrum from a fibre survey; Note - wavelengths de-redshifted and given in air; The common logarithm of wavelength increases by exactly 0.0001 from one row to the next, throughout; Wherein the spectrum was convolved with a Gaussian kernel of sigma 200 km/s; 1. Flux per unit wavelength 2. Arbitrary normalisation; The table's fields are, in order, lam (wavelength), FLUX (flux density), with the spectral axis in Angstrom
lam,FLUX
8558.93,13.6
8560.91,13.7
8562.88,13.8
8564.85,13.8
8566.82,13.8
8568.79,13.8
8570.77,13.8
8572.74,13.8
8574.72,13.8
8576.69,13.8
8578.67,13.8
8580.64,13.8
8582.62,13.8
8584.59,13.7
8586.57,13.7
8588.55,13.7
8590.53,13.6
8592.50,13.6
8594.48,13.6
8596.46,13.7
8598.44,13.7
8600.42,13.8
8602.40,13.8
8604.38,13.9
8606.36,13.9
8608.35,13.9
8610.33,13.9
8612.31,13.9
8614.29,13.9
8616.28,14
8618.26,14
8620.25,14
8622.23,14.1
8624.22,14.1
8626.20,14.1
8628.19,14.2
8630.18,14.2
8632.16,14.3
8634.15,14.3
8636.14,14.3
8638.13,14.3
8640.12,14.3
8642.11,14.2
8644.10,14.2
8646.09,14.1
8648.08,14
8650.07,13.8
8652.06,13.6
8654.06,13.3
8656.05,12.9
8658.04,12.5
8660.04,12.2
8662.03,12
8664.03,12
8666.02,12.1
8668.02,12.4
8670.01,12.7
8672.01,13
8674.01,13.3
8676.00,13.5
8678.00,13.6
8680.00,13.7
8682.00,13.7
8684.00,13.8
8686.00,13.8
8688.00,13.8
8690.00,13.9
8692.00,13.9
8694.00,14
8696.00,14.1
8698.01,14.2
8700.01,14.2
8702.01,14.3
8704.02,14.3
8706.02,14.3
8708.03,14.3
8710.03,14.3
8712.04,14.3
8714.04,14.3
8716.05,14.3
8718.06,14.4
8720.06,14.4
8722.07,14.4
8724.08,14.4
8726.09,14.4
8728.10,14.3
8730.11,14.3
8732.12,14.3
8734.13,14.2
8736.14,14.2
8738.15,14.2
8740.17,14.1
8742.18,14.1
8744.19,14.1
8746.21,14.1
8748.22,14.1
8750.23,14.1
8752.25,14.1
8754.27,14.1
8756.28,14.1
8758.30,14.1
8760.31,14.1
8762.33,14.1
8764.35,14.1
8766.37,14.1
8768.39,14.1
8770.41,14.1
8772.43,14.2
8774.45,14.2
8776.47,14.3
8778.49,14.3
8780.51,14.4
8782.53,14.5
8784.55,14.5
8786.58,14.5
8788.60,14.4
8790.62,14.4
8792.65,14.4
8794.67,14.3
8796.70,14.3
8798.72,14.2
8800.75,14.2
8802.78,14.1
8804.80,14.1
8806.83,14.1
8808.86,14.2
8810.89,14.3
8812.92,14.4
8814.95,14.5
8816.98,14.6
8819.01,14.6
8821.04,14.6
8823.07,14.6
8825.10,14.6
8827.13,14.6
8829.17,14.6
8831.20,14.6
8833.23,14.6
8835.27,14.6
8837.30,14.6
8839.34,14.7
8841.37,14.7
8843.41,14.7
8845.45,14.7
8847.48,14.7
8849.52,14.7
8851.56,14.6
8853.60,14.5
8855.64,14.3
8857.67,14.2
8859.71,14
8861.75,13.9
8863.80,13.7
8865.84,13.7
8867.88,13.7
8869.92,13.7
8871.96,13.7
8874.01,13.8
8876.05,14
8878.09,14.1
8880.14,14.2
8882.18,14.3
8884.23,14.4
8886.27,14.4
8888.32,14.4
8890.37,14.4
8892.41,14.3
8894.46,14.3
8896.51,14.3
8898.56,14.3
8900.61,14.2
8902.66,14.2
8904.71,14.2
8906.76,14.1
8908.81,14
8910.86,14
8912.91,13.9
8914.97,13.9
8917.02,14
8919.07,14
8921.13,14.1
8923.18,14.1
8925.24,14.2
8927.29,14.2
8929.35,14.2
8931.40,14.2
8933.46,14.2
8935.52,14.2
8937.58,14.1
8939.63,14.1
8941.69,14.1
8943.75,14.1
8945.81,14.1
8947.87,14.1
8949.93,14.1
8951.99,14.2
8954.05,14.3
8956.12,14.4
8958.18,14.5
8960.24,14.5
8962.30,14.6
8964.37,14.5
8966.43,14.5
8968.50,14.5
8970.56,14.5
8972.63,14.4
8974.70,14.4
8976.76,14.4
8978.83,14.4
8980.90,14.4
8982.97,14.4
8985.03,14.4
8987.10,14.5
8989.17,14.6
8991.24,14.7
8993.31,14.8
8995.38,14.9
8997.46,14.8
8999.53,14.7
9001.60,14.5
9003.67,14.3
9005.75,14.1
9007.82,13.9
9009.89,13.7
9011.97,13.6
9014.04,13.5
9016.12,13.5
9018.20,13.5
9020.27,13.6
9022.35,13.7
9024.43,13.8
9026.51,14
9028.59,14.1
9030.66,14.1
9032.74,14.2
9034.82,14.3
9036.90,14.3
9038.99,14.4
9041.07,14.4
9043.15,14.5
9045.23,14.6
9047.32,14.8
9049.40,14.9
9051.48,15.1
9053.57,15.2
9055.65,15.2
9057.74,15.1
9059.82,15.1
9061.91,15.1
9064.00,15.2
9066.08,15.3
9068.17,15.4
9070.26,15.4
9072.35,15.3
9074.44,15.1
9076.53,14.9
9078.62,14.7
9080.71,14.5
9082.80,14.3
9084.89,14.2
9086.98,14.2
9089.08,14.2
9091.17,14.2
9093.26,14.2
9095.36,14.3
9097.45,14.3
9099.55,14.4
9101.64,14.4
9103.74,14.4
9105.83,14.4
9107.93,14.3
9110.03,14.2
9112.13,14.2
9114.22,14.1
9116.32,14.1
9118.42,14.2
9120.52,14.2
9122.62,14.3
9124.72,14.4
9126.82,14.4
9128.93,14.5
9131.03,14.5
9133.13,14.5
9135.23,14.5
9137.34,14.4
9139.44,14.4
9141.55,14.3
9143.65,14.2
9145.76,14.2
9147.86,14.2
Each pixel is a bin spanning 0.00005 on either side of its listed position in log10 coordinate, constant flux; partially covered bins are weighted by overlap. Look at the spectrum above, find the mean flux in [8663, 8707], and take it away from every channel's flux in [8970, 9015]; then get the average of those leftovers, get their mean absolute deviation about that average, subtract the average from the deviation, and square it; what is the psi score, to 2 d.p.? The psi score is 0.26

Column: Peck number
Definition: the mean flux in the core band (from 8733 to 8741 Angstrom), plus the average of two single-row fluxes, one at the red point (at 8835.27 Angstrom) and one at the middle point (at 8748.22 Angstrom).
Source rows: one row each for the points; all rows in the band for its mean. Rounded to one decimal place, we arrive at 28.5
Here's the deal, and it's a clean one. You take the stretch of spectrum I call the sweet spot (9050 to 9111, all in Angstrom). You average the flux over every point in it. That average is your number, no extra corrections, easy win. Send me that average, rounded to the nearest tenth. 14.7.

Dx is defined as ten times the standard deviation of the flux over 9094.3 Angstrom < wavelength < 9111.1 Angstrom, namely 0.7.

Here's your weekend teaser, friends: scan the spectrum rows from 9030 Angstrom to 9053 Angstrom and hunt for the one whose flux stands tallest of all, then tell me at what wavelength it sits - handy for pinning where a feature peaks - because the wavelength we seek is 9051.48 Angstrom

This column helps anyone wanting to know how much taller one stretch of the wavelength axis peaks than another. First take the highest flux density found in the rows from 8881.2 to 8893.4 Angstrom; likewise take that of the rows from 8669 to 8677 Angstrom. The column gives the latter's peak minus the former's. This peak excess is -0.9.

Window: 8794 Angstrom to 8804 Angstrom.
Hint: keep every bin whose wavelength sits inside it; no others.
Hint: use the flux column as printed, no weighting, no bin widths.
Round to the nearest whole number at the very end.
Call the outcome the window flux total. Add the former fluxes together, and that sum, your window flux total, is 71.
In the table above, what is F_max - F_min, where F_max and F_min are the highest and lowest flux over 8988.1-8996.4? 0.30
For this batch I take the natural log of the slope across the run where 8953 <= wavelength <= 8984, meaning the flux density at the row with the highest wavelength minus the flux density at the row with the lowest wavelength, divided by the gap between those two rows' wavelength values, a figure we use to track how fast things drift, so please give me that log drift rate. -5.7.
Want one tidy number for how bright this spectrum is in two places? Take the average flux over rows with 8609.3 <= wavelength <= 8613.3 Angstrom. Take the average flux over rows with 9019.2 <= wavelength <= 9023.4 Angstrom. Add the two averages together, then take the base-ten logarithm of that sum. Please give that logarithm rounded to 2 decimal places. 1.44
